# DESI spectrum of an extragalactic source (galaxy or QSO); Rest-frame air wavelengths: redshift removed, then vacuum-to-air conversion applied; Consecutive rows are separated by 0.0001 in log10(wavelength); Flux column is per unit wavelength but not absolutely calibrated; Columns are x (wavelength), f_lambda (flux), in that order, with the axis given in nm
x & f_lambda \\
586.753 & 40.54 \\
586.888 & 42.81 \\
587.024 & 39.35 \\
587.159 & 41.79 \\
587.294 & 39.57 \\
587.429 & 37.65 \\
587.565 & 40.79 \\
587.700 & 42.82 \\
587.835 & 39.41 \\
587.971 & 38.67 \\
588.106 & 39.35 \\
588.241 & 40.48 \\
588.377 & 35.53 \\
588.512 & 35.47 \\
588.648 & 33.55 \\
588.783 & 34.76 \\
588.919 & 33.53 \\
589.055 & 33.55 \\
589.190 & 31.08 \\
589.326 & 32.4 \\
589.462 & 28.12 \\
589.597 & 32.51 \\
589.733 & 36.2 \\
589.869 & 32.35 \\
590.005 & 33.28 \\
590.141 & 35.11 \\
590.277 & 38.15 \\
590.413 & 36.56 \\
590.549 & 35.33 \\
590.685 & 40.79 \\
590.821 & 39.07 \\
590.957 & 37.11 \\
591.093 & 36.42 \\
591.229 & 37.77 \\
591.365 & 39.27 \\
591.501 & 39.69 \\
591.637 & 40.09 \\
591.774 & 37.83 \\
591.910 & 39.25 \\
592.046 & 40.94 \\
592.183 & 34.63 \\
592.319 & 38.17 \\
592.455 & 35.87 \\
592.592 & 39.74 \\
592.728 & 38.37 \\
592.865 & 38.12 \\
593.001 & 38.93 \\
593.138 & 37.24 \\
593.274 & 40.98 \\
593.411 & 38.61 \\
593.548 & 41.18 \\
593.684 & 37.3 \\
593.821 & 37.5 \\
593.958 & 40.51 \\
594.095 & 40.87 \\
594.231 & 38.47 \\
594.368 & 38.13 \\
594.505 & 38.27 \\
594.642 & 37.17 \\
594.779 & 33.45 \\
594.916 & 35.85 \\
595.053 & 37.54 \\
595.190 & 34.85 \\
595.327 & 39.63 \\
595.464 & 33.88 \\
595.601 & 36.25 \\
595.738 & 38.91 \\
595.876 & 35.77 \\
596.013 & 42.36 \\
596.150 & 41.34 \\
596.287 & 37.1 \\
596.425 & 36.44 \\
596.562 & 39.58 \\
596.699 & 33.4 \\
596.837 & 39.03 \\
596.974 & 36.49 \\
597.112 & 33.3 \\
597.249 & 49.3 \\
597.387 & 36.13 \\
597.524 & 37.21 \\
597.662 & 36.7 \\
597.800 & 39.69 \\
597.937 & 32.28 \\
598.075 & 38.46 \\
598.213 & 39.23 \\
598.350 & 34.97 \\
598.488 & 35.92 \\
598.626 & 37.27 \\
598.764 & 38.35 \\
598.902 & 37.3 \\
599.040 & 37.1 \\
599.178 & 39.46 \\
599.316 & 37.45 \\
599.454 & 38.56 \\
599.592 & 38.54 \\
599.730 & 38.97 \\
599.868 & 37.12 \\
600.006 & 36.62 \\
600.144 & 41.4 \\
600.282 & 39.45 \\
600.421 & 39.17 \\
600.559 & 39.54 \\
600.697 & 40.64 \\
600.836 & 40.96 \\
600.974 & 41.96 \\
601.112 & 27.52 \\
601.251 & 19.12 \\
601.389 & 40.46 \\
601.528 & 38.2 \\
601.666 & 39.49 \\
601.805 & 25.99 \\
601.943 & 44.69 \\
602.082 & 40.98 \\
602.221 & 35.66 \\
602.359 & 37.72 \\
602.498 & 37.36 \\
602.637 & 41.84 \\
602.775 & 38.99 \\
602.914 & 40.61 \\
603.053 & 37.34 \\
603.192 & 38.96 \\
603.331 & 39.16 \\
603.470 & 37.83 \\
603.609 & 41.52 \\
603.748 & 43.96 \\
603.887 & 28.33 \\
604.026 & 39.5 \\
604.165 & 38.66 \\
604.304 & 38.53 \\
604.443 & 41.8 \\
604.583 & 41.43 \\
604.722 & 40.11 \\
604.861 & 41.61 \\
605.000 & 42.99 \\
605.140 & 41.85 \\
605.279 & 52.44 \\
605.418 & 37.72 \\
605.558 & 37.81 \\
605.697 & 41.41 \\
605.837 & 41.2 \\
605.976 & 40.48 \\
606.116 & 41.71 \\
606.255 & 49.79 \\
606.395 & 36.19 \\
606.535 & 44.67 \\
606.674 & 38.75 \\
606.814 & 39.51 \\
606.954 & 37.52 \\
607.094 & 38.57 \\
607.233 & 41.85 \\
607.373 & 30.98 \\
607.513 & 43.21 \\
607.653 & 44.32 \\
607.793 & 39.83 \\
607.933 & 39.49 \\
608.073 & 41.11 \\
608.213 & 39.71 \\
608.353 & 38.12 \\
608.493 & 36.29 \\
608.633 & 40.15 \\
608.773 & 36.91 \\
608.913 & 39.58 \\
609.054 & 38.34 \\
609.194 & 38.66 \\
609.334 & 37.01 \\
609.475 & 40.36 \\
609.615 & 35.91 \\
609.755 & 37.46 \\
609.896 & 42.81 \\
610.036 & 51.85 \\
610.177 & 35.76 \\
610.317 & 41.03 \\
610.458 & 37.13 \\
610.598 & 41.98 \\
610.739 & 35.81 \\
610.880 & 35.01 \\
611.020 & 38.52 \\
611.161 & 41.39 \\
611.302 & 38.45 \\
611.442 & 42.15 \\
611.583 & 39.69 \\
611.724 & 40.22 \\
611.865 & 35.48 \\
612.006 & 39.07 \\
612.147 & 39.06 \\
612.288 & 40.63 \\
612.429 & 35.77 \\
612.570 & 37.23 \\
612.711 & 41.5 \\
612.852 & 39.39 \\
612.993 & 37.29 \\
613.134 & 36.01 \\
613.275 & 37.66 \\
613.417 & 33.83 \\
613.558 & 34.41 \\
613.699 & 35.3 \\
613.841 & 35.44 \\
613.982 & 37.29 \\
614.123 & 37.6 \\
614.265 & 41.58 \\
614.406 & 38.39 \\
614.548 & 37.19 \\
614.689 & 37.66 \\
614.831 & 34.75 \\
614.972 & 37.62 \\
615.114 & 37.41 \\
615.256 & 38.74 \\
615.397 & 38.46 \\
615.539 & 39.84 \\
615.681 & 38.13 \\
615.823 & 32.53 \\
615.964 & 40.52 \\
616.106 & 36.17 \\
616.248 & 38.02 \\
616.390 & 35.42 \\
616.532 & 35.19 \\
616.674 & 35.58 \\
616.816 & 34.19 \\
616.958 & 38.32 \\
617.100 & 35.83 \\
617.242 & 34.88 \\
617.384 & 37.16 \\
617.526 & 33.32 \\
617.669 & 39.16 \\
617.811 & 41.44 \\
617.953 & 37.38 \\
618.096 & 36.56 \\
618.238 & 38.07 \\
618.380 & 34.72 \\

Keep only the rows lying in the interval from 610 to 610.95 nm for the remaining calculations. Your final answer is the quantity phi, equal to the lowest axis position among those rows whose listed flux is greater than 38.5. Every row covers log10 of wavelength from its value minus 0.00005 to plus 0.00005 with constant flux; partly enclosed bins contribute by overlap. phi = 610.036 nm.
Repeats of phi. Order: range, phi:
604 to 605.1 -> 604.026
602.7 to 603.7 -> 602.775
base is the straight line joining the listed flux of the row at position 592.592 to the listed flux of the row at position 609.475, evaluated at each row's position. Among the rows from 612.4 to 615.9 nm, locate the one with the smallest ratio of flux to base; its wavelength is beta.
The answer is 615.823 nm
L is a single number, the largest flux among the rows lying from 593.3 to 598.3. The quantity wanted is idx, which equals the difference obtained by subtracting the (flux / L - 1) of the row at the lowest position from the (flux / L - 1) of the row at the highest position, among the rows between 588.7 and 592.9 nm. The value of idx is 0.07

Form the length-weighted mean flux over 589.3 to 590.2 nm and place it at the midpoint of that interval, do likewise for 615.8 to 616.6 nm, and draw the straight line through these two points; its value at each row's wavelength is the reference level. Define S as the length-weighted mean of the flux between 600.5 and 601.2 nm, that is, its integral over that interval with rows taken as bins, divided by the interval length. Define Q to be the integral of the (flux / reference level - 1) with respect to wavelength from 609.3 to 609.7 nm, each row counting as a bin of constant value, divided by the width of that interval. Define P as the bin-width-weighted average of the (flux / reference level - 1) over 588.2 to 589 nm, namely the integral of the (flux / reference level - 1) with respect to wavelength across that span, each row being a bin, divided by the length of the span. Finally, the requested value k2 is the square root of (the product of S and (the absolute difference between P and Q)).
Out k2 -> 0.9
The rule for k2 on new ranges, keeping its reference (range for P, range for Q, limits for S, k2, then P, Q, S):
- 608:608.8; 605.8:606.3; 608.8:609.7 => 2.3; 0.09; 0.23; 38.2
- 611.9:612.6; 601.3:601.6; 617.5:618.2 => 1.2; 0.06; 0.10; 37.8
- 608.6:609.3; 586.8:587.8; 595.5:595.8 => 2.5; 0.09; 0.25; 37.2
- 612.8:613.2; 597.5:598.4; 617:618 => 1.3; 0.04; 0.09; 37.1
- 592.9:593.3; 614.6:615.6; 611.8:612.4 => 2.2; 0.16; 0.04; 38.4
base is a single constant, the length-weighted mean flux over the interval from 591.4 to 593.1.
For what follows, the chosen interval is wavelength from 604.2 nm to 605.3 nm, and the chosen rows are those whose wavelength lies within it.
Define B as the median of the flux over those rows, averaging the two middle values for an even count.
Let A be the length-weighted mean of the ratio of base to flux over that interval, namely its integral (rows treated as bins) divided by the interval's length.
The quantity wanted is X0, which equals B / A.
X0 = 45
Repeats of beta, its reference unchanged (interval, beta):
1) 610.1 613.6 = 613.417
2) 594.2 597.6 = 597.112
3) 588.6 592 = 589.462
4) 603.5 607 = 603.887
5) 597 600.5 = 597.937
